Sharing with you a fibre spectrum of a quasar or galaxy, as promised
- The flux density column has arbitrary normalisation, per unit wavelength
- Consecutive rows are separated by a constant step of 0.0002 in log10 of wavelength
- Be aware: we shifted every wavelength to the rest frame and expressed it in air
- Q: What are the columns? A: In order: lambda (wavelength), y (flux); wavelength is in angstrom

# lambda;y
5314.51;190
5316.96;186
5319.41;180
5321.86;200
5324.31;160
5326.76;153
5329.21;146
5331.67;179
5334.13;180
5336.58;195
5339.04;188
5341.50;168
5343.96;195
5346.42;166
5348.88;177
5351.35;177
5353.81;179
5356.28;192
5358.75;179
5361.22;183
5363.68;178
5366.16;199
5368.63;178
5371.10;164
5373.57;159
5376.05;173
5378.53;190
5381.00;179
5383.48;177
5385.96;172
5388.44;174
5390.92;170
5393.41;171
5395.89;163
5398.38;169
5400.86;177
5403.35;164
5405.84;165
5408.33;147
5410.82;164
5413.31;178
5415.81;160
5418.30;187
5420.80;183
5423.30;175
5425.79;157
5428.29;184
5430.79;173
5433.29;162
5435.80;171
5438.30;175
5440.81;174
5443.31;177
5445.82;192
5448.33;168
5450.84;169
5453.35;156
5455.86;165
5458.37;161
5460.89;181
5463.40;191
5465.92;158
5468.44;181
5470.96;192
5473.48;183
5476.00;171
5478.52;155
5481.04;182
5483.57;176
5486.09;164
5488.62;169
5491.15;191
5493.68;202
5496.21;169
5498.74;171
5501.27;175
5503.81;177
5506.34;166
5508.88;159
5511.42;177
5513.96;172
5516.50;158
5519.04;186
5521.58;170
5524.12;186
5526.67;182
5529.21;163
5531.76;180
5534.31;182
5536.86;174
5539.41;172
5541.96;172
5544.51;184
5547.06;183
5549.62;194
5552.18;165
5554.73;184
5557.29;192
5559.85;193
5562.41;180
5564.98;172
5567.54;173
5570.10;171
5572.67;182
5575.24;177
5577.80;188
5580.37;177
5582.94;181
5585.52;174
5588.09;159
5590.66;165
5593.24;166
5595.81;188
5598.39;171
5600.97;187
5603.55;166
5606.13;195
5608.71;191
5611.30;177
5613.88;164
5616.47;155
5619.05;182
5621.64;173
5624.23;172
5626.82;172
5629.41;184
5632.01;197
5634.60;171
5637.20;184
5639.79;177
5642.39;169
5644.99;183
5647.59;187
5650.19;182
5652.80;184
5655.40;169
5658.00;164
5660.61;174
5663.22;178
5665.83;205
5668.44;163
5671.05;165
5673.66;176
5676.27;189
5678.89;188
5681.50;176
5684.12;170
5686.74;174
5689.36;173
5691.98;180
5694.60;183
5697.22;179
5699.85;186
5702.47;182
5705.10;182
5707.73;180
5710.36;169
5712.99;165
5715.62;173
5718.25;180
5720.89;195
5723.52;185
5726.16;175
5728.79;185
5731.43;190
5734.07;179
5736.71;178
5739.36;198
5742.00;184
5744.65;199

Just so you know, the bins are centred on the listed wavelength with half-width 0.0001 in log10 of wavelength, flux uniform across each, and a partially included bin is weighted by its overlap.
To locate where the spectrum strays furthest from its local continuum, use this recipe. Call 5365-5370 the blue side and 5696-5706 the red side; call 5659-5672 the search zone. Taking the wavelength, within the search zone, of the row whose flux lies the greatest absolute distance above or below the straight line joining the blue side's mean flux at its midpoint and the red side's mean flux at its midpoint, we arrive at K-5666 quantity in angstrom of 5665.83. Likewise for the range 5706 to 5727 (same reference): 5712.99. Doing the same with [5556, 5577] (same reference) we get 5570.10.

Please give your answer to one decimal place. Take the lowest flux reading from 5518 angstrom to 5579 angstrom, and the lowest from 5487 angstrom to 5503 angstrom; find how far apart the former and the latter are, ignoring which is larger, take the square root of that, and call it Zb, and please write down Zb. 2.4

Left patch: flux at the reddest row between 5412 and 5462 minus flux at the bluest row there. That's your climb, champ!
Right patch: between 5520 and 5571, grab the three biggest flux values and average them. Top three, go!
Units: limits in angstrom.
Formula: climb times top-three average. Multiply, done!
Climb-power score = 579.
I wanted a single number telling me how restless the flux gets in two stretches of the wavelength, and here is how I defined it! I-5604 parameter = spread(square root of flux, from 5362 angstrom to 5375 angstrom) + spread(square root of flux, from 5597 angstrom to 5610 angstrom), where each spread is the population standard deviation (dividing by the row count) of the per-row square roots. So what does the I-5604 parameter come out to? 0.95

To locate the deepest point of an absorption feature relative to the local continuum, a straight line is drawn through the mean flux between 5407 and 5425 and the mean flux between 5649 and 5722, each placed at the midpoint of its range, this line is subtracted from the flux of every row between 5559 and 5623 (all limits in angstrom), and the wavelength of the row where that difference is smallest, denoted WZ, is 5616.47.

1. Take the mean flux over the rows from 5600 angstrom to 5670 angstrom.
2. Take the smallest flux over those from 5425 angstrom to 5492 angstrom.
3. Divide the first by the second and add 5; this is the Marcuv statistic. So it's 6.15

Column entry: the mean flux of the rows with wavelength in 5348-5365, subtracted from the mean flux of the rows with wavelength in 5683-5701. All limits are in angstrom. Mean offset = -3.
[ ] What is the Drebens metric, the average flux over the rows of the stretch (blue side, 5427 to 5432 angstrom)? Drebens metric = 178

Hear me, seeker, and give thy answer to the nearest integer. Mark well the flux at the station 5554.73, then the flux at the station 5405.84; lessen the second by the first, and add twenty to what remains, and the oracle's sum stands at 1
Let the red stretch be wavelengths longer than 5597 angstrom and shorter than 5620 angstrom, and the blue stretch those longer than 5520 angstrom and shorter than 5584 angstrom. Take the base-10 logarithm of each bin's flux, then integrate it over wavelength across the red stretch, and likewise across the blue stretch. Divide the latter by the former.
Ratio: 2.8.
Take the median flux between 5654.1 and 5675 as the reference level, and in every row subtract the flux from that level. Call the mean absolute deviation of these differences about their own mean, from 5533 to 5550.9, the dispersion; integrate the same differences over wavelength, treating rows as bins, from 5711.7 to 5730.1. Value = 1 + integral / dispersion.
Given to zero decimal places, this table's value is -23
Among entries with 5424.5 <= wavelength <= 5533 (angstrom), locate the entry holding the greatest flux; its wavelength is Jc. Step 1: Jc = 5493.68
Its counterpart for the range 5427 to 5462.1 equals 5445.82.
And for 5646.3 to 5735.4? 5665.83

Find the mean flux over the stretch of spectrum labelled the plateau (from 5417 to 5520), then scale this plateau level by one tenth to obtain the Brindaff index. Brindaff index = 17.4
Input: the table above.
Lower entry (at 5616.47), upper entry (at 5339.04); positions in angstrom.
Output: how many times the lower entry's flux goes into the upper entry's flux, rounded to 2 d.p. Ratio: 1.21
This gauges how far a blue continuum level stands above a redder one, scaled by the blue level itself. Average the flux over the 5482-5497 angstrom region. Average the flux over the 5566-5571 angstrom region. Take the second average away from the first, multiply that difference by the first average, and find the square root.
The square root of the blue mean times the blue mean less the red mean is 34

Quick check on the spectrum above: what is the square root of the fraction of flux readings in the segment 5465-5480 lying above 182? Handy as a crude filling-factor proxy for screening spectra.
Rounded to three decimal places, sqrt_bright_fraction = 0.577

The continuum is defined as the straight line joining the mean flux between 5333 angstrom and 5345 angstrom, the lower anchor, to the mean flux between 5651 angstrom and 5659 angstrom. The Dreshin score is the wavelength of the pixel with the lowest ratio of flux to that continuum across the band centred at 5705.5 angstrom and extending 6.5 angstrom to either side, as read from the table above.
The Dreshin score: 5710.36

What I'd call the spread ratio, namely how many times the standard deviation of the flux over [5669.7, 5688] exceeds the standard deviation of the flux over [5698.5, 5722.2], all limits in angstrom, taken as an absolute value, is 1.0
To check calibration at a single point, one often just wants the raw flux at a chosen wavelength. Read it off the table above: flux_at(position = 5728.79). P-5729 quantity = 185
